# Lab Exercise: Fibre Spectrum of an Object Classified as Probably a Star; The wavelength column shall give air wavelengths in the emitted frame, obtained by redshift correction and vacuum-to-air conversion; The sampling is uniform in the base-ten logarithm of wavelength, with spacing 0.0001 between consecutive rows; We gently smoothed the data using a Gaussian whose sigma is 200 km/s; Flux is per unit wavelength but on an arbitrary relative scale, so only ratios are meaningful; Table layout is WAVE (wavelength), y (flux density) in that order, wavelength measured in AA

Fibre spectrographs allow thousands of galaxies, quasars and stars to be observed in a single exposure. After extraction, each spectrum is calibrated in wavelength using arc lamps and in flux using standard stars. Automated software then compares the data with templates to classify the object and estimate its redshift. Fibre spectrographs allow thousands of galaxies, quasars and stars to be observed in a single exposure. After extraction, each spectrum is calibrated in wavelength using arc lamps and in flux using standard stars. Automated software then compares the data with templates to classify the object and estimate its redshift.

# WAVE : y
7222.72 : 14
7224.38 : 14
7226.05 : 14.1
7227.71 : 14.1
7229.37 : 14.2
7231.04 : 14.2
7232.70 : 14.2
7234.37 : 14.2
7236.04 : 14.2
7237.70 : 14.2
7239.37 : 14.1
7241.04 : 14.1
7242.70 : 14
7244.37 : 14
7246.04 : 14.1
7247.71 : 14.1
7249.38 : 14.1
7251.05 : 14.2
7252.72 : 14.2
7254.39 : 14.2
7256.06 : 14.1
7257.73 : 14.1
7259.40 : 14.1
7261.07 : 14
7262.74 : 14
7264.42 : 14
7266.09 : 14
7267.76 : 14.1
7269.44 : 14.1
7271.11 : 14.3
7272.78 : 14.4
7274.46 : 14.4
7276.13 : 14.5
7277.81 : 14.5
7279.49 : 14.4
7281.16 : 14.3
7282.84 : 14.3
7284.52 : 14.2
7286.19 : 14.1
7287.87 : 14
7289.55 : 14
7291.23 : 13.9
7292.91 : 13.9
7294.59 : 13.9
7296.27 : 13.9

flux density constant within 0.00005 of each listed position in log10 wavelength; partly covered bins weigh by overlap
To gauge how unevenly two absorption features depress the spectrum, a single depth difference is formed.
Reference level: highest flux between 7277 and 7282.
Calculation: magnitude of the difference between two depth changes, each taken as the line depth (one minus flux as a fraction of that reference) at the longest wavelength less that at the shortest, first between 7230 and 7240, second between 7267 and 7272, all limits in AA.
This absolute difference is 0.021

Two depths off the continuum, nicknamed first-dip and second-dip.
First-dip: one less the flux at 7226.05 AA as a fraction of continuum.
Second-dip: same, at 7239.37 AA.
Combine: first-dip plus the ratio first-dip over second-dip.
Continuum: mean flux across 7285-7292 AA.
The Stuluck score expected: 1.0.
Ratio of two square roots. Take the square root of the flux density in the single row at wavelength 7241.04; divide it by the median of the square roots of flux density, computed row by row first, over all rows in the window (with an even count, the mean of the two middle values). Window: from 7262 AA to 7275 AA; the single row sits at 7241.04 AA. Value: 1.00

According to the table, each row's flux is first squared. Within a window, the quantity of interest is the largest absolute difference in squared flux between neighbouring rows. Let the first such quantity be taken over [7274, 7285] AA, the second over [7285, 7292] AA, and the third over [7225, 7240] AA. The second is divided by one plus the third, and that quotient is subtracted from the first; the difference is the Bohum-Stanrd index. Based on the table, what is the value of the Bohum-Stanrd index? 2.2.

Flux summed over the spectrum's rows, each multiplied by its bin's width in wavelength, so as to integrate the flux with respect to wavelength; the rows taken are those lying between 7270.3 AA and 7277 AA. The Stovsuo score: 96.5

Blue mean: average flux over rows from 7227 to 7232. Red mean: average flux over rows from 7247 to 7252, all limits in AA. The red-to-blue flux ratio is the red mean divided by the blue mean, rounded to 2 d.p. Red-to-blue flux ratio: 1.00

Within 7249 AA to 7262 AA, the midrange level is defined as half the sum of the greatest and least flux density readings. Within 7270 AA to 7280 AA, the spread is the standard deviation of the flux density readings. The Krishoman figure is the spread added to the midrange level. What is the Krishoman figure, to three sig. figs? 14.2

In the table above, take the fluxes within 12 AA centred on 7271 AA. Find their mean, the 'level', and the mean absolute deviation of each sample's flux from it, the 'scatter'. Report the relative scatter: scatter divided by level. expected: 0.0115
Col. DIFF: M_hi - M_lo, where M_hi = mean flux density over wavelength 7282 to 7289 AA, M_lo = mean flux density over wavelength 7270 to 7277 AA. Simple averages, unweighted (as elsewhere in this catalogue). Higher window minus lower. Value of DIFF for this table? -0.25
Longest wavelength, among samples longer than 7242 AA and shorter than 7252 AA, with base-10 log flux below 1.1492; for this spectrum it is 7244.37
